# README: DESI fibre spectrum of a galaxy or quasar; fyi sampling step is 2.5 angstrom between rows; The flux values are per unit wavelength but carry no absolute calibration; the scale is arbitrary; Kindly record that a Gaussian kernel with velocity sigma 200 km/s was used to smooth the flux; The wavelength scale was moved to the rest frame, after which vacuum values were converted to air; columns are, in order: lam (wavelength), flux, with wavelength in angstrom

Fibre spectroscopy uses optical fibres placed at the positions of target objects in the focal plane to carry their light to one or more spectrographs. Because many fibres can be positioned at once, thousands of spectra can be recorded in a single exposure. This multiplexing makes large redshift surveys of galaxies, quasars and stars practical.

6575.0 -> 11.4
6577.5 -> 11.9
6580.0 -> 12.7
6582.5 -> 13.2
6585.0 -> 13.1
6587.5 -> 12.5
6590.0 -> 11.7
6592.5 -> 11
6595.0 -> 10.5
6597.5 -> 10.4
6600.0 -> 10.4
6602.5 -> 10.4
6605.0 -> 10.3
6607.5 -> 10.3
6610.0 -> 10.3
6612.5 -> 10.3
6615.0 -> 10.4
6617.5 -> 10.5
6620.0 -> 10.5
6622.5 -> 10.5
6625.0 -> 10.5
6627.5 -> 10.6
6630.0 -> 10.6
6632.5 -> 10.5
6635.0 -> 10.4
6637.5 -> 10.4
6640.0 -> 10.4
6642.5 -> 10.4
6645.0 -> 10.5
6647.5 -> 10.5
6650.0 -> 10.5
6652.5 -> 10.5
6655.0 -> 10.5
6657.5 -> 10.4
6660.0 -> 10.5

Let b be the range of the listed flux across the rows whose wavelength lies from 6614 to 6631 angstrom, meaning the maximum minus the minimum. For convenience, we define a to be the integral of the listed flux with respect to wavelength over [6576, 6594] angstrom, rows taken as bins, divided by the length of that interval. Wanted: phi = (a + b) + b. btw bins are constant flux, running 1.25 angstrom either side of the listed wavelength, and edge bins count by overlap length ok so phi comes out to 12.7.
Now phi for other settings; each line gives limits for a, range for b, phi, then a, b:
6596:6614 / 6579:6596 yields 15.7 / 10.3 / 2.70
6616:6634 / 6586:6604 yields 14.7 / 10.5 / 2.10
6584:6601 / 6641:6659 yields 11.6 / 11.4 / 0.10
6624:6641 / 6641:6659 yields 10.7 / 10.5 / 0.10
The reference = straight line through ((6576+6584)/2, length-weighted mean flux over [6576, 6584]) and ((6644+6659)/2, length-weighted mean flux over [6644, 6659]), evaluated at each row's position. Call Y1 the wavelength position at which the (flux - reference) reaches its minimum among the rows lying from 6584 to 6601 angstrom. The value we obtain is 6597.5 angstrom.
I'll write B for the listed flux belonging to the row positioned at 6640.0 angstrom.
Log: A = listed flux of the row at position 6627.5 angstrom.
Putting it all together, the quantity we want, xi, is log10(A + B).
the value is 1.32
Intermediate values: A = 10.6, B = 10.4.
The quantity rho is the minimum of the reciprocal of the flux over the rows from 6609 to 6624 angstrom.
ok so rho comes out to 0.0952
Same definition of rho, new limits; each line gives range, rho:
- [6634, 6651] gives 0.0952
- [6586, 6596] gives 0.0800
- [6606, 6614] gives 0.0971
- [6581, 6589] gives 0.0758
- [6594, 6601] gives 0.0952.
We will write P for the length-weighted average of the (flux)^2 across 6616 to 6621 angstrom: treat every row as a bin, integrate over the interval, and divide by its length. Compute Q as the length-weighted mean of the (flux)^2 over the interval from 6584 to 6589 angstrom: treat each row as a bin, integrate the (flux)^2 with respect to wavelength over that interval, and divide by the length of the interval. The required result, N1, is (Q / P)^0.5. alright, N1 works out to 1.213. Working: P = 110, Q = 162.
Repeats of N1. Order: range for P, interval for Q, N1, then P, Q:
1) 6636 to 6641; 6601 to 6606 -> 0.996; 108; 107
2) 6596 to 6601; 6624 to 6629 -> 1.014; 108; 111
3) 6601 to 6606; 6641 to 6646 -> 1.009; 107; 109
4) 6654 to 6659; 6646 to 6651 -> 1.005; 109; 110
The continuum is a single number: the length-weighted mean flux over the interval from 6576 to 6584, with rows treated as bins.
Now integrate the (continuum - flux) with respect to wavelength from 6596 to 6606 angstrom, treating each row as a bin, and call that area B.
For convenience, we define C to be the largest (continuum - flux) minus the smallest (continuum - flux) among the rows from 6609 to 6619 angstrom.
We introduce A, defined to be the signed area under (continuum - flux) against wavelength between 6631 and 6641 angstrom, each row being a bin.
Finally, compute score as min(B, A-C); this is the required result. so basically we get 21.3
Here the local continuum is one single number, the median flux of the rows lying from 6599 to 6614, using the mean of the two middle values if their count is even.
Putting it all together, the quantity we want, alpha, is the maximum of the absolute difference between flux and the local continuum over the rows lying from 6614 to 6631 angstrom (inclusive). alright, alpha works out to 0.30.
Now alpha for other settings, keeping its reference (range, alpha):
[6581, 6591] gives 2.90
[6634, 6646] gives 0.20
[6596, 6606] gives 0.10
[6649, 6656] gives 0.20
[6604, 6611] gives 0.00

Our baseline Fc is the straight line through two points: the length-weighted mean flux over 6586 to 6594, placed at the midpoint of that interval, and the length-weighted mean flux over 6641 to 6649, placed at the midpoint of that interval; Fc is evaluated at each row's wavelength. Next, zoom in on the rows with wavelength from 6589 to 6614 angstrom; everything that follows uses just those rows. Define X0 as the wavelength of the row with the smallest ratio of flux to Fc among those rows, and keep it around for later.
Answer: 6597.5 angstrom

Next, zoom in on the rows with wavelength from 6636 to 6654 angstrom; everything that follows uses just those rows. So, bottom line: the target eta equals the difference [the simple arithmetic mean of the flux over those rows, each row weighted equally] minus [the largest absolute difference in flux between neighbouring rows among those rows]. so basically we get 10.4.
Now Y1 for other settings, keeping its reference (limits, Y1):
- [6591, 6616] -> 6597.5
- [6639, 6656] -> 6640.0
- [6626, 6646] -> 6627.5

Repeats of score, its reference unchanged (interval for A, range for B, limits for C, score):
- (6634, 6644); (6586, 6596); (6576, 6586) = 10.9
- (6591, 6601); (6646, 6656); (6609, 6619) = 19.5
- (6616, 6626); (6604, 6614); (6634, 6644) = 20.8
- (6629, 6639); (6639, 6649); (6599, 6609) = 21.0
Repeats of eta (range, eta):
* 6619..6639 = 10.4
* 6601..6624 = 10.3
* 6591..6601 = 10.1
